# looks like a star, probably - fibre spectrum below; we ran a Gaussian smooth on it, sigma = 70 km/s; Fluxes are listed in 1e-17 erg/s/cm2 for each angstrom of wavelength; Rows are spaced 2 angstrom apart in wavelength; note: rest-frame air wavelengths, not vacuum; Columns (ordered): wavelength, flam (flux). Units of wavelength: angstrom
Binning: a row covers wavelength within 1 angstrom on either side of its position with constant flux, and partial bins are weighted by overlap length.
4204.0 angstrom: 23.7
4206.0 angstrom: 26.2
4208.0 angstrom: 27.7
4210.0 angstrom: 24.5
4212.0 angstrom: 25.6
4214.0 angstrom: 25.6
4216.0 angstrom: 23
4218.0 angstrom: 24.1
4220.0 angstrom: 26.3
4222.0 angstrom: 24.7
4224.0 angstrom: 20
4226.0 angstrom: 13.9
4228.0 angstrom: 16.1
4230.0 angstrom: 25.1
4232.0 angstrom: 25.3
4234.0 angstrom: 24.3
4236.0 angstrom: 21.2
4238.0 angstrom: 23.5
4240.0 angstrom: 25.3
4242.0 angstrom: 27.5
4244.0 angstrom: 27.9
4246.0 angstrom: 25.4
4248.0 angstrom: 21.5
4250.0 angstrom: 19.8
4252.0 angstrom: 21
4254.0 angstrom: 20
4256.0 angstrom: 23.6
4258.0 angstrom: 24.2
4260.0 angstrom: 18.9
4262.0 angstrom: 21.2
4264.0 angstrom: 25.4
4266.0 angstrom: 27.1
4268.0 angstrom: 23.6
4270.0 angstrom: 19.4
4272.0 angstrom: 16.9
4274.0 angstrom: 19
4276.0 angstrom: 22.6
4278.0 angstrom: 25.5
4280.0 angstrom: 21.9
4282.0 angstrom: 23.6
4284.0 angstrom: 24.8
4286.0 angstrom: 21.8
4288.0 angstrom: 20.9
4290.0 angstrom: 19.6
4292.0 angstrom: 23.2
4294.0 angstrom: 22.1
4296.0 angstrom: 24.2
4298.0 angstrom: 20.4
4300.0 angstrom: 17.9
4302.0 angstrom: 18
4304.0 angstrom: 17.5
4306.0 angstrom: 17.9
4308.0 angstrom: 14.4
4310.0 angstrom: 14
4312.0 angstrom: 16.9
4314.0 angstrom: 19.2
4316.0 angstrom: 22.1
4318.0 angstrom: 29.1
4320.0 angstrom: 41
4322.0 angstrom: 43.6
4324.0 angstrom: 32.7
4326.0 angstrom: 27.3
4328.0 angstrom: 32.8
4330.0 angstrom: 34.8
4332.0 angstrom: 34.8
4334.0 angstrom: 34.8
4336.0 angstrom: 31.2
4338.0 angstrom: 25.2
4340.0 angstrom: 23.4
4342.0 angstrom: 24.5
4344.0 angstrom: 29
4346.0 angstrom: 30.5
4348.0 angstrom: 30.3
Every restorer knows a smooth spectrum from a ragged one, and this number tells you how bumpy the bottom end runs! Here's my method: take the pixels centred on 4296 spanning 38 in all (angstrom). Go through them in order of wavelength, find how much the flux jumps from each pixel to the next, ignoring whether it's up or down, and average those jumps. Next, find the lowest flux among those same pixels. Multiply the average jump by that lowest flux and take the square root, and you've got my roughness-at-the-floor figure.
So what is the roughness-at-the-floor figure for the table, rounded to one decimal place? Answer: 5.2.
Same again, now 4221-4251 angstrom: 6.4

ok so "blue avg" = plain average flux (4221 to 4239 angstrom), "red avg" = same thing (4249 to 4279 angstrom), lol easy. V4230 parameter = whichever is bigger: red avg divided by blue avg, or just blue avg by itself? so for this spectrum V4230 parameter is 21.6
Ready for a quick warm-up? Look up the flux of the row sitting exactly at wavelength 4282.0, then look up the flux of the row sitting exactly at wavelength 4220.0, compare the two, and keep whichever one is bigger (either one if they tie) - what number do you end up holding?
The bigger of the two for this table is 26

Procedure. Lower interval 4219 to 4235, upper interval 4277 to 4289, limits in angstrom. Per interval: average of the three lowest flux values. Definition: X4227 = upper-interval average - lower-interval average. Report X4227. 4.9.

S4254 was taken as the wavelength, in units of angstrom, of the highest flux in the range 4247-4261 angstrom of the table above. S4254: 4258.0 angstrom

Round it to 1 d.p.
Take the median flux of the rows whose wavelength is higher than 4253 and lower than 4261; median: 21.8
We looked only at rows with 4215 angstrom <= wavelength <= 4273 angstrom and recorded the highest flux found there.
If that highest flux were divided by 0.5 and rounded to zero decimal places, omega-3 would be 56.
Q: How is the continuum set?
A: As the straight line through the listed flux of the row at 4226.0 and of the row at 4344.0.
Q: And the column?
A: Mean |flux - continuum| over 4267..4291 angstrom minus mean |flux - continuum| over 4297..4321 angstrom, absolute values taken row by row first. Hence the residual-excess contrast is -5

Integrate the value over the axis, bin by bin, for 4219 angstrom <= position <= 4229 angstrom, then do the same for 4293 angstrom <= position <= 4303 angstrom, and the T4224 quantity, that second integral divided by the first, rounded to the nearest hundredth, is 1.02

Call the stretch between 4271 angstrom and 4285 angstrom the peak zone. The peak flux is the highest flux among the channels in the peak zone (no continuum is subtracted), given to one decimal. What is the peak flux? 25.5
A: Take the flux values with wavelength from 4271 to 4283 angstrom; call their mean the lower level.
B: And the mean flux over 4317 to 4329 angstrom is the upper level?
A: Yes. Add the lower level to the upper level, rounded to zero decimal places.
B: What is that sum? 56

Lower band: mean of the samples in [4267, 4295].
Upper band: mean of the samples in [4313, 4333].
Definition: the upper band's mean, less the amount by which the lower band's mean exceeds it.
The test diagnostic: 42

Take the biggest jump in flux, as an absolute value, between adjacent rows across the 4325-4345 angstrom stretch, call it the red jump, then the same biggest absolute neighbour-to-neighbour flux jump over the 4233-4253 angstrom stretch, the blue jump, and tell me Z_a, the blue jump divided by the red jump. 0.65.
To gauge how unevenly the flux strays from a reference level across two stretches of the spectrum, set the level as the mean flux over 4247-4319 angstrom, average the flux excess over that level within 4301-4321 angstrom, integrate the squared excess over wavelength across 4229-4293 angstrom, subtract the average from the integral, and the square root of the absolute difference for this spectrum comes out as 26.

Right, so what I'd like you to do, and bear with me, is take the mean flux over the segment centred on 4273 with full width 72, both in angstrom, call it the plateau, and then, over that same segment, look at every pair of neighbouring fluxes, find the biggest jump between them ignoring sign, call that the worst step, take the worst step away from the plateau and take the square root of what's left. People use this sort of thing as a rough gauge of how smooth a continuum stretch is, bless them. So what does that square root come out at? 4.1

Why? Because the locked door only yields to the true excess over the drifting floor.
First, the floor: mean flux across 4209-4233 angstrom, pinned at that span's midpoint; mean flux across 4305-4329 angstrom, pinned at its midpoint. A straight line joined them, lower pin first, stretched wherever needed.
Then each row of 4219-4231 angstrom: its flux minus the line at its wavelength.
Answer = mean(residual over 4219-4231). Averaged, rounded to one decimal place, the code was -2.0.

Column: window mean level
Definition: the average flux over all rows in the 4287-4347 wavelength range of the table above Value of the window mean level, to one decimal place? 25.4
